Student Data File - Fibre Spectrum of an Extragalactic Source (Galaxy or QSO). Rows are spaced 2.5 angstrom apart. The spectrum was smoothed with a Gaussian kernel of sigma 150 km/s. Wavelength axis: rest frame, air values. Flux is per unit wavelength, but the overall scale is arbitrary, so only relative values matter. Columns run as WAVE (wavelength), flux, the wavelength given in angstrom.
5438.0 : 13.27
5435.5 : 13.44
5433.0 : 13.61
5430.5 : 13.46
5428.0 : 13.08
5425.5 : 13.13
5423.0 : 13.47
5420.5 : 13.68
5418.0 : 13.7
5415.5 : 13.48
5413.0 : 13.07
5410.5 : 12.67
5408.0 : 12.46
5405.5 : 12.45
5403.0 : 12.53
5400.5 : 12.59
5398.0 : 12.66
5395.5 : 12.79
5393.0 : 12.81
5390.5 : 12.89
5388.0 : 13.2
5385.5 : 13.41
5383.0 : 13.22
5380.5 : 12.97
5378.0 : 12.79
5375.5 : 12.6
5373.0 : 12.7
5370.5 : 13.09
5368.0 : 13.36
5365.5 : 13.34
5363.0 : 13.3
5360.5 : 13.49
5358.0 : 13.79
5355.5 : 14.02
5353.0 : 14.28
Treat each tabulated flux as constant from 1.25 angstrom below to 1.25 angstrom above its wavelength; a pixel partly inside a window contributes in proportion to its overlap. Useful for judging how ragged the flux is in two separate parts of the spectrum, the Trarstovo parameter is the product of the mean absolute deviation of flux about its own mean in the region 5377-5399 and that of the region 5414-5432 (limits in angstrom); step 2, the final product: 0.038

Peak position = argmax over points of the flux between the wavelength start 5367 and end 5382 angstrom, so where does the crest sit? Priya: 5368.0 angstrom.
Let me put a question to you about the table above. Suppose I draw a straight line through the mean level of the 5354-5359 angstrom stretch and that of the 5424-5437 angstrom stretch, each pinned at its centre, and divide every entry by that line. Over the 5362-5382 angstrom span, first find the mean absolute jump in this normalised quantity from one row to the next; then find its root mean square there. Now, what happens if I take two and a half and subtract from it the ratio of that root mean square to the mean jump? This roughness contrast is -73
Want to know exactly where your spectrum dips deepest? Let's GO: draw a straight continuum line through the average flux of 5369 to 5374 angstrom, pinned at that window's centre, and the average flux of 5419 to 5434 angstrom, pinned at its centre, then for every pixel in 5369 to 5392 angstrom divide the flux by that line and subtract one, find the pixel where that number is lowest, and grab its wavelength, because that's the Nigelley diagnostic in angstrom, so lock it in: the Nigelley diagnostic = 5375.5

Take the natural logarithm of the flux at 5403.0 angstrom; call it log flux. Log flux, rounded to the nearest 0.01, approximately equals 2.53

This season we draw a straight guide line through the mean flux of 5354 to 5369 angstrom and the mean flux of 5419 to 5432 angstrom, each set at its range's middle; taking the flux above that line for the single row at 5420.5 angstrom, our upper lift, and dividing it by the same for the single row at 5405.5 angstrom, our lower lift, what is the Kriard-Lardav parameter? -0.3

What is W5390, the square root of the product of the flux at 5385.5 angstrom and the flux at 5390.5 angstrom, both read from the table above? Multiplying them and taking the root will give 13.1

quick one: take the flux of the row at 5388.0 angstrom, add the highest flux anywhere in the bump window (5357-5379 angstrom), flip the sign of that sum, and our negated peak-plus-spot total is -27.0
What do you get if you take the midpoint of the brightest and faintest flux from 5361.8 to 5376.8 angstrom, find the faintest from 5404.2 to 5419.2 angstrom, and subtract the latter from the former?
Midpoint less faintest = 0.53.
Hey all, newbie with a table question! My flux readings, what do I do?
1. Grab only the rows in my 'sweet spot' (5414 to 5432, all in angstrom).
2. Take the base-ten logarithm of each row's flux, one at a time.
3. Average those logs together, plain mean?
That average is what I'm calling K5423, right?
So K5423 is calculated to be 1.13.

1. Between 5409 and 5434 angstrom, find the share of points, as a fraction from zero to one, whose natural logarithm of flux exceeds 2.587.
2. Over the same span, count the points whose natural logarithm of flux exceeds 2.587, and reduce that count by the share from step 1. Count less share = 5.4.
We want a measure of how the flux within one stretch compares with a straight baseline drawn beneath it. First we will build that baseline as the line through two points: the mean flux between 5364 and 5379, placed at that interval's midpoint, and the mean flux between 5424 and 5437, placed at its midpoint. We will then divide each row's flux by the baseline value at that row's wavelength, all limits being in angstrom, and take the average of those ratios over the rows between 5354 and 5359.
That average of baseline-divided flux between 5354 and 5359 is 1.08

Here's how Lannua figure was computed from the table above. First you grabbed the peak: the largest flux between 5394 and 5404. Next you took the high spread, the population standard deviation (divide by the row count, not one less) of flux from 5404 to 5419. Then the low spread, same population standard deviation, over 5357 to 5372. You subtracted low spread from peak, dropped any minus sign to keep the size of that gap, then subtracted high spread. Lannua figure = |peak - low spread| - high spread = 12.1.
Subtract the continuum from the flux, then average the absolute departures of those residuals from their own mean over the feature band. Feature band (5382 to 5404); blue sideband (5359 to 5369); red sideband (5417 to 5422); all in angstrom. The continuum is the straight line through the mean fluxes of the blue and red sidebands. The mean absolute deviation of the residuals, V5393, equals 0.28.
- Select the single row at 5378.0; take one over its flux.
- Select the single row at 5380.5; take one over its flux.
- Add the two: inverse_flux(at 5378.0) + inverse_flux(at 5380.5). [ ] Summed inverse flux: 0.155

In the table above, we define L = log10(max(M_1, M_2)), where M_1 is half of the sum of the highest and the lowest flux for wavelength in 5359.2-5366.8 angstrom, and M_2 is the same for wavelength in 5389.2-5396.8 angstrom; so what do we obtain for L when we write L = 1.13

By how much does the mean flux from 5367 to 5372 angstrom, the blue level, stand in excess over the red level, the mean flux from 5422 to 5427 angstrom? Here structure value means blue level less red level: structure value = -0.1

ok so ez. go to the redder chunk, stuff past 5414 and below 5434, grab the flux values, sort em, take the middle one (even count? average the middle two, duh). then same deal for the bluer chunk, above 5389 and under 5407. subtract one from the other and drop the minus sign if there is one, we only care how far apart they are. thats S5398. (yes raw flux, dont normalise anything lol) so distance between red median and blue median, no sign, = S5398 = 0.8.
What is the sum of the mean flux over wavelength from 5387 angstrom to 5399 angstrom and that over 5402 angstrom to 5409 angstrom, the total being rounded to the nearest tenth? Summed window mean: 25.3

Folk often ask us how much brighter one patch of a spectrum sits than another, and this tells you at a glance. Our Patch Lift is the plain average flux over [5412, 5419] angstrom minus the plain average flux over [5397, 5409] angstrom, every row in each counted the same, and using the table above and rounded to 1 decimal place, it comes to 0.9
